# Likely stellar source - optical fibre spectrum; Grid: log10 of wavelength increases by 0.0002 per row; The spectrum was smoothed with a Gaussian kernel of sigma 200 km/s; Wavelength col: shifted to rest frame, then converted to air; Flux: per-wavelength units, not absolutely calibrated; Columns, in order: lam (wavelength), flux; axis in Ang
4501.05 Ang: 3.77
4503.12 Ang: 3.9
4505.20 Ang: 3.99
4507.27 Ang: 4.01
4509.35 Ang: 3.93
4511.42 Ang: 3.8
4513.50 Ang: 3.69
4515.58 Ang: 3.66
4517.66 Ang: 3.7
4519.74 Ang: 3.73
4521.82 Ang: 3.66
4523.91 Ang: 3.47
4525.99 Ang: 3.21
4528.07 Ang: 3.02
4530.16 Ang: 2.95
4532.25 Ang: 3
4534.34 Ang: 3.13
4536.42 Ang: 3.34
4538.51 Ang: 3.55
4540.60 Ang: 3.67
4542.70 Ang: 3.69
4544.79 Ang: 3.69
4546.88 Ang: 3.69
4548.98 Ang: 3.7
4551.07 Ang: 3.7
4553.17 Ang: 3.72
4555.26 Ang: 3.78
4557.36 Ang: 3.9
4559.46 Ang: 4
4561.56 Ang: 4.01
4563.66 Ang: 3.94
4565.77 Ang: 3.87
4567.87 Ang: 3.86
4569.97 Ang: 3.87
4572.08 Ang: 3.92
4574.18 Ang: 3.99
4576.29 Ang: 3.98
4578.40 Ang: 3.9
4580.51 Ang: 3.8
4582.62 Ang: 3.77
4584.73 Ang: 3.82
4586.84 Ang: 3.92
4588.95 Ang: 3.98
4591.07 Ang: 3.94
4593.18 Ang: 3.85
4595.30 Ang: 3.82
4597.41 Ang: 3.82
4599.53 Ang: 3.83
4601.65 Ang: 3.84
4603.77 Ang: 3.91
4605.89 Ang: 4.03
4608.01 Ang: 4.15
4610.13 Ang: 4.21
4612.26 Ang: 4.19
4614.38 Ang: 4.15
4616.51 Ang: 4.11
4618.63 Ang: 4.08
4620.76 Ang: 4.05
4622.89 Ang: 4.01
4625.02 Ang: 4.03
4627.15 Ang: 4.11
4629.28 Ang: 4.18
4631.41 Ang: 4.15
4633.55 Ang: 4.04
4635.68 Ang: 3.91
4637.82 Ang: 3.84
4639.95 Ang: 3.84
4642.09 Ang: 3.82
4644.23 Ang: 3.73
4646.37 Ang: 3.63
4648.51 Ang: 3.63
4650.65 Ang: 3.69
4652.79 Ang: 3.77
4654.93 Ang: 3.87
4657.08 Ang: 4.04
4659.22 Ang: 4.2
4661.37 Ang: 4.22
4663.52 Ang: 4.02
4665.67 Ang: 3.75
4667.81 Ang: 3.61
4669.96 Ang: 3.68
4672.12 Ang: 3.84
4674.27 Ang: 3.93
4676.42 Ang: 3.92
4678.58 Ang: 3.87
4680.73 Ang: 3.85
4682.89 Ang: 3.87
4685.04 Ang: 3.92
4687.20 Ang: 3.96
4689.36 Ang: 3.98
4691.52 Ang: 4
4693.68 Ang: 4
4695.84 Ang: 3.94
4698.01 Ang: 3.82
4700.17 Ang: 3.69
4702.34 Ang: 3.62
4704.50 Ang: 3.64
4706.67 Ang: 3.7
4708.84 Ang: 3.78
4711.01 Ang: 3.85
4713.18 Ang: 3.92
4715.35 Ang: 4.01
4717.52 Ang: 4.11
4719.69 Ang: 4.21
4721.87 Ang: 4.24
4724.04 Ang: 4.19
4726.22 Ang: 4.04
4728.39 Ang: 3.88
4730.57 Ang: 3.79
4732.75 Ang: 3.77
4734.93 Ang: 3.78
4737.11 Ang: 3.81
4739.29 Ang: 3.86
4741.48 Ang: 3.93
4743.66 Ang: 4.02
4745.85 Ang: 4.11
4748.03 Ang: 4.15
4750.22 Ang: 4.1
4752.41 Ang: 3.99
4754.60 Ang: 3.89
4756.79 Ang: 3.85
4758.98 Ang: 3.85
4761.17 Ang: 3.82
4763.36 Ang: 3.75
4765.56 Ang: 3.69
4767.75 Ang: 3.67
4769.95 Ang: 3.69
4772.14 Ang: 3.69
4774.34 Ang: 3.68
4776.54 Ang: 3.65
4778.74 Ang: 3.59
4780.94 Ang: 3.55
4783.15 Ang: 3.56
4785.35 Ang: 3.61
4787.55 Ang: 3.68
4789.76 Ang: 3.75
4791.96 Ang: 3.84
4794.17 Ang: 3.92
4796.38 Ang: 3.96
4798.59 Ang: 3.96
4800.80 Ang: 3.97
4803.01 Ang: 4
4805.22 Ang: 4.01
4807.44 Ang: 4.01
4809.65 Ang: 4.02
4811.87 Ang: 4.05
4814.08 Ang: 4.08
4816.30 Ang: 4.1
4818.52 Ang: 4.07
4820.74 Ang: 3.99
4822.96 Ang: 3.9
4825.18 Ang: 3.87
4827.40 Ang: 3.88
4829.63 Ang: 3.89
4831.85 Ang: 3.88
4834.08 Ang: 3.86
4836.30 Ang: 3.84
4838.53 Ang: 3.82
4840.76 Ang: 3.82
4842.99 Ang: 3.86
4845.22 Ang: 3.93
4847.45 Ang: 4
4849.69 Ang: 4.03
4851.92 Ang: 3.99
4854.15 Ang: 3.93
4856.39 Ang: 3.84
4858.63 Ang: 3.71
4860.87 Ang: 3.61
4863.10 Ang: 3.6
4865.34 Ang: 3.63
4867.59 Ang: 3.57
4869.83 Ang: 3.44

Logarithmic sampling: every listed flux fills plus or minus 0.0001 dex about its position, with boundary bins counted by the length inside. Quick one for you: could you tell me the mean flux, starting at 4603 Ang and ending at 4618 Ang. 4.11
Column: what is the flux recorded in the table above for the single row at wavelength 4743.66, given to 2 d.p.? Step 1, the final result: 4.02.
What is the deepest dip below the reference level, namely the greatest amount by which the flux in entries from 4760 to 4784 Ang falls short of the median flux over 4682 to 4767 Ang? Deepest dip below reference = 0.34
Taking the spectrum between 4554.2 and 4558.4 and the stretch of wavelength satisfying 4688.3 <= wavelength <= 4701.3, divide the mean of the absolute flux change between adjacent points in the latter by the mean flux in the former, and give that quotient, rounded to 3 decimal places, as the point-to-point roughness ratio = 0.017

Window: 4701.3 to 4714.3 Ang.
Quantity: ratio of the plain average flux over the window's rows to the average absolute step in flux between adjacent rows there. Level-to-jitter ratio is 63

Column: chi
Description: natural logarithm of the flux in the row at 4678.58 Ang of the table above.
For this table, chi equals 1.353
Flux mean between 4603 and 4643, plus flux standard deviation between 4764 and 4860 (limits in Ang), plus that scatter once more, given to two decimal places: 4.35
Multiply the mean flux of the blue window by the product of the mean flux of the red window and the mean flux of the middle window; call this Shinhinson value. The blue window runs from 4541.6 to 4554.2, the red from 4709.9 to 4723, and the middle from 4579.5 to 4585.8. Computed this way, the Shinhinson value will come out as 57.0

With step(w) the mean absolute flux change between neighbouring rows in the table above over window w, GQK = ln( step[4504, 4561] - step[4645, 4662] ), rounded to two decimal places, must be -5.80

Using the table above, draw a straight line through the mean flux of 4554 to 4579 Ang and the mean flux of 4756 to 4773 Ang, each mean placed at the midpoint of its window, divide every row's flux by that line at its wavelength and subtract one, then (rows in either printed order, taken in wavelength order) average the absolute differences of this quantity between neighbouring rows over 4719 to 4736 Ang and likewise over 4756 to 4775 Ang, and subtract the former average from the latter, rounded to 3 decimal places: -0.012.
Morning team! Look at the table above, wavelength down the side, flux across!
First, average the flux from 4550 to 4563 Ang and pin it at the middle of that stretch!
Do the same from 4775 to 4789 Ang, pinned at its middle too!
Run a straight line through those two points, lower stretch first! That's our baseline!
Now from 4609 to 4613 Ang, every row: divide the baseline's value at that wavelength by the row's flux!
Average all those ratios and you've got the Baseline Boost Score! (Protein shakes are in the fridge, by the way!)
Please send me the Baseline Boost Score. 0.903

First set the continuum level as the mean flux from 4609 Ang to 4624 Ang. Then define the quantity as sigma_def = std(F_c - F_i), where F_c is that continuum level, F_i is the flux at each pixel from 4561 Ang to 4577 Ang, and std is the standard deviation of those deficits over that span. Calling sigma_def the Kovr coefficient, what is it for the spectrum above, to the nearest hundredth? 0.06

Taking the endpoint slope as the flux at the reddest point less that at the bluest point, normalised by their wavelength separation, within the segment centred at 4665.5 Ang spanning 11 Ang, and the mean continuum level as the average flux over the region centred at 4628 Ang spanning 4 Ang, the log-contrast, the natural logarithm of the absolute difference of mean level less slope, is 1.44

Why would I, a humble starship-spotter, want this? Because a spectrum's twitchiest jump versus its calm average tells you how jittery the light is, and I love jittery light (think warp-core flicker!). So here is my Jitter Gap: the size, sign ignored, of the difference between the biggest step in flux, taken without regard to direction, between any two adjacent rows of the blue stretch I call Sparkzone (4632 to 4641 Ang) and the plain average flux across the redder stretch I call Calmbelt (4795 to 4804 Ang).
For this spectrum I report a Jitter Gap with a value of 3.8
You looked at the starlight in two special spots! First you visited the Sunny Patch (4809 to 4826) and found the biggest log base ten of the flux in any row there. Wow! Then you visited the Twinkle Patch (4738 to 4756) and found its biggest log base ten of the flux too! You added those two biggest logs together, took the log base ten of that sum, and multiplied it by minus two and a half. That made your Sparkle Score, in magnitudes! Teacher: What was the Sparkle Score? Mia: -0.225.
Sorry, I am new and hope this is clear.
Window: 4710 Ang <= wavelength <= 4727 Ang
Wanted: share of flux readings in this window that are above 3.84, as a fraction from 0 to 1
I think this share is 1.0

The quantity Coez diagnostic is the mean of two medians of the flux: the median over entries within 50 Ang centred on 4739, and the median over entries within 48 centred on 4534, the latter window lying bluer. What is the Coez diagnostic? 3.81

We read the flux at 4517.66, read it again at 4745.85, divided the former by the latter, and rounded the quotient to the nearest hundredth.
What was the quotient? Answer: 0.90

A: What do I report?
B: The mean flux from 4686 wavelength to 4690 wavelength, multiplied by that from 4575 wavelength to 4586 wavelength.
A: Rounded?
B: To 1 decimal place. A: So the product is 15.3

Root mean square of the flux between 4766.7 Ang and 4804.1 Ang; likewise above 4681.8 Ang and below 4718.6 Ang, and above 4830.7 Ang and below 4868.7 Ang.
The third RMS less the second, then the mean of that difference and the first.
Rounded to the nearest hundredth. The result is 1.85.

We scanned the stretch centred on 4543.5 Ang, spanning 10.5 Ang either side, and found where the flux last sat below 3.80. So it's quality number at 4553.17 Ang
